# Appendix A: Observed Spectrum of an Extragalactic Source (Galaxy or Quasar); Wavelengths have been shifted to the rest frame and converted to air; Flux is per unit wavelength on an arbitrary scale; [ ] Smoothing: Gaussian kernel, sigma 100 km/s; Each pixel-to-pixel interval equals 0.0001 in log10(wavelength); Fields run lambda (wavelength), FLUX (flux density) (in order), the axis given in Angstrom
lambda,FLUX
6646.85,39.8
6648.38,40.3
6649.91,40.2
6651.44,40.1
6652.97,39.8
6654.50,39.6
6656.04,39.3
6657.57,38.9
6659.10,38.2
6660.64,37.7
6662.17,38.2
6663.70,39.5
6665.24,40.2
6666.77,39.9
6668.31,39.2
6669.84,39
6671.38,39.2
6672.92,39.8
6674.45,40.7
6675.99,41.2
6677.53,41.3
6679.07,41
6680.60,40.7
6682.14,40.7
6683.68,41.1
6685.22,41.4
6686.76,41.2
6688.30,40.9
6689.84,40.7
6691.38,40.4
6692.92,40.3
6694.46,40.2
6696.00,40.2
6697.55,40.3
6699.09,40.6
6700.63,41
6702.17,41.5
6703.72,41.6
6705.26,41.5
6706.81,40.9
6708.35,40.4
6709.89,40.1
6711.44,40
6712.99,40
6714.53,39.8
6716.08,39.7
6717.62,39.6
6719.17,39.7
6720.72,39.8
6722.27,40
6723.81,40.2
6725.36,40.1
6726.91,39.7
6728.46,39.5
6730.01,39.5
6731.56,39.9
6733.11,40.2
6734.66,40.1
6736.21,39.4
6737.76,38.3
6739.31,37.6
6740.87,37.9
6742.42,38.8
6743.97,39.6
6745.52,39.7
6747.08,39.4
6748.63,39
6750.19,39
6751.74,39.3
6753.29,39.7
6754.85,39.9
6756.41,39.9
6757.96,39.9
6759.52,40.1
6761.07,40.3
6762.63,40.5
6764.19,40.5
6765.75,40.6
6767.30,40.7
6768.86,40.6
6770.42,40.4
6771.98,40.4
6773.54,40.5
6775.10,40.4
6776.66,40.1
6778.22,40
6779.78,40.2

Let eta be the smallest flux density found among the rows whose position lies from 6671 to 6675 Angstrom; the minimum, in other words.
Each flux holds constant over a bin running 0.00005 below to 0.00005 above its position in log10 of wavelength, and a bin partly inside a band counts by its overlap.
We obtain 39.2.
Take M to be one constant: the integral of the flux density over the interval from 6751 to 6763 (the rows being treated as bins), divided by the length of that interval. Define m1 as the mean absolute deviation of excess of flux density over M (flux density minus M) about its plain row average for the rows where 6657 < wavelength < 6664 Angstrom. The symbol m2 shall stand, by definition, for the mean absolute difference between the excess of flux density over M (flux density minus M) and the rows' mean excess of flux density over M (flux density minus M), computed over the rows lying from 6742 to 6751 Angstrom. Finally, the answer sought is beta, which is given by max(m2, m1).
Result 0.6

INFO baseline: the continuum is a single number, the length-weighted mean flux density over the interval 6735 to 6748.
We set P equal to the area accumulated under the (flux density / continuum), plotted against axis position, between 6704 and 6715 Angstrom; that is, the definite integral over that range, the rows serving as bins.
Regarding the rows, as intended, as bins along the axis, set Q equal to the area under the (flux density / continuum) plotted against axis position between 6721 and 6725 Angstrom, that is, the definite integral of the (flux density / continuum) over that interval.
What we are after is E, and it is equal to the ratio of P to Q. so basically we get 2.78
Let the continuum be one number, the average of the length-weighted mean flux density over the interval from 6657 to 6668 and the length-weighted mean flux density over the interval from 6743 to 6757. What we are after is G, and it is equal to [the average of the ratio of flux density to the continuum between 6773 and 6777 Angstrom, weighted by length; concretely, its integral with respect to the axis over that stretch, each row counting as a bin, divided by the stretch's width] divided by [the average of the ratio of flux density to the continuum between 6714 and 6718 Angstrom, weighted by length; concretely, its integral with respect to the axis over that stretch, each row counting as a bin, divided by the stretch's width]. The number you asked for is 1.02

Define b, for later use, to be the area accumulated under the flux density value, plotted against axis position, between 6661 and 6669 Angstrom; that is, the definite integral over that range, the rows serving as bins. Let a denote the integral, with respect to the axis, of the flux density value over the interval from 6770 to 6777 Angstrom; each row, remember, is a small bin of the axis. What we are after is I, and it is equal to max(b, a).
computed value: 315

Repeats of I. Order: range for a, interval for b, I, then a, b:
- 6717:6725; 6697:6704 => 319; 319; 286.9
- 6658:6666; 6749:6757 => 316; 310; 316.0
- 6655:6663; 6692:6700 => 323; 308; 322.7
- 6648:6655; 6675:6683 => 328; 280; 327.7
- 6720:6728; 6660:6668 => 320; 320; 313.1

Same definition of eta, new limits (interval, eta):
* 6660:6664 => 37.7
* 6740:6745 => 37.9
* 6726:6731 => 39.5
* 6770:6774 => 40.4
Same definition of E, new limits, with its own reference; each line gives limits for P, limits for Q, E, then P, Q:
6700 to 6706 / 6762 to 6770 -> 0.77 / 6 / 8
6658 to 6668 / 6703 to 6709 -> 1.58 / 10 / 6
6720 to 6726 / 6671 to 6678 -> 0.85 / 6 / 7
